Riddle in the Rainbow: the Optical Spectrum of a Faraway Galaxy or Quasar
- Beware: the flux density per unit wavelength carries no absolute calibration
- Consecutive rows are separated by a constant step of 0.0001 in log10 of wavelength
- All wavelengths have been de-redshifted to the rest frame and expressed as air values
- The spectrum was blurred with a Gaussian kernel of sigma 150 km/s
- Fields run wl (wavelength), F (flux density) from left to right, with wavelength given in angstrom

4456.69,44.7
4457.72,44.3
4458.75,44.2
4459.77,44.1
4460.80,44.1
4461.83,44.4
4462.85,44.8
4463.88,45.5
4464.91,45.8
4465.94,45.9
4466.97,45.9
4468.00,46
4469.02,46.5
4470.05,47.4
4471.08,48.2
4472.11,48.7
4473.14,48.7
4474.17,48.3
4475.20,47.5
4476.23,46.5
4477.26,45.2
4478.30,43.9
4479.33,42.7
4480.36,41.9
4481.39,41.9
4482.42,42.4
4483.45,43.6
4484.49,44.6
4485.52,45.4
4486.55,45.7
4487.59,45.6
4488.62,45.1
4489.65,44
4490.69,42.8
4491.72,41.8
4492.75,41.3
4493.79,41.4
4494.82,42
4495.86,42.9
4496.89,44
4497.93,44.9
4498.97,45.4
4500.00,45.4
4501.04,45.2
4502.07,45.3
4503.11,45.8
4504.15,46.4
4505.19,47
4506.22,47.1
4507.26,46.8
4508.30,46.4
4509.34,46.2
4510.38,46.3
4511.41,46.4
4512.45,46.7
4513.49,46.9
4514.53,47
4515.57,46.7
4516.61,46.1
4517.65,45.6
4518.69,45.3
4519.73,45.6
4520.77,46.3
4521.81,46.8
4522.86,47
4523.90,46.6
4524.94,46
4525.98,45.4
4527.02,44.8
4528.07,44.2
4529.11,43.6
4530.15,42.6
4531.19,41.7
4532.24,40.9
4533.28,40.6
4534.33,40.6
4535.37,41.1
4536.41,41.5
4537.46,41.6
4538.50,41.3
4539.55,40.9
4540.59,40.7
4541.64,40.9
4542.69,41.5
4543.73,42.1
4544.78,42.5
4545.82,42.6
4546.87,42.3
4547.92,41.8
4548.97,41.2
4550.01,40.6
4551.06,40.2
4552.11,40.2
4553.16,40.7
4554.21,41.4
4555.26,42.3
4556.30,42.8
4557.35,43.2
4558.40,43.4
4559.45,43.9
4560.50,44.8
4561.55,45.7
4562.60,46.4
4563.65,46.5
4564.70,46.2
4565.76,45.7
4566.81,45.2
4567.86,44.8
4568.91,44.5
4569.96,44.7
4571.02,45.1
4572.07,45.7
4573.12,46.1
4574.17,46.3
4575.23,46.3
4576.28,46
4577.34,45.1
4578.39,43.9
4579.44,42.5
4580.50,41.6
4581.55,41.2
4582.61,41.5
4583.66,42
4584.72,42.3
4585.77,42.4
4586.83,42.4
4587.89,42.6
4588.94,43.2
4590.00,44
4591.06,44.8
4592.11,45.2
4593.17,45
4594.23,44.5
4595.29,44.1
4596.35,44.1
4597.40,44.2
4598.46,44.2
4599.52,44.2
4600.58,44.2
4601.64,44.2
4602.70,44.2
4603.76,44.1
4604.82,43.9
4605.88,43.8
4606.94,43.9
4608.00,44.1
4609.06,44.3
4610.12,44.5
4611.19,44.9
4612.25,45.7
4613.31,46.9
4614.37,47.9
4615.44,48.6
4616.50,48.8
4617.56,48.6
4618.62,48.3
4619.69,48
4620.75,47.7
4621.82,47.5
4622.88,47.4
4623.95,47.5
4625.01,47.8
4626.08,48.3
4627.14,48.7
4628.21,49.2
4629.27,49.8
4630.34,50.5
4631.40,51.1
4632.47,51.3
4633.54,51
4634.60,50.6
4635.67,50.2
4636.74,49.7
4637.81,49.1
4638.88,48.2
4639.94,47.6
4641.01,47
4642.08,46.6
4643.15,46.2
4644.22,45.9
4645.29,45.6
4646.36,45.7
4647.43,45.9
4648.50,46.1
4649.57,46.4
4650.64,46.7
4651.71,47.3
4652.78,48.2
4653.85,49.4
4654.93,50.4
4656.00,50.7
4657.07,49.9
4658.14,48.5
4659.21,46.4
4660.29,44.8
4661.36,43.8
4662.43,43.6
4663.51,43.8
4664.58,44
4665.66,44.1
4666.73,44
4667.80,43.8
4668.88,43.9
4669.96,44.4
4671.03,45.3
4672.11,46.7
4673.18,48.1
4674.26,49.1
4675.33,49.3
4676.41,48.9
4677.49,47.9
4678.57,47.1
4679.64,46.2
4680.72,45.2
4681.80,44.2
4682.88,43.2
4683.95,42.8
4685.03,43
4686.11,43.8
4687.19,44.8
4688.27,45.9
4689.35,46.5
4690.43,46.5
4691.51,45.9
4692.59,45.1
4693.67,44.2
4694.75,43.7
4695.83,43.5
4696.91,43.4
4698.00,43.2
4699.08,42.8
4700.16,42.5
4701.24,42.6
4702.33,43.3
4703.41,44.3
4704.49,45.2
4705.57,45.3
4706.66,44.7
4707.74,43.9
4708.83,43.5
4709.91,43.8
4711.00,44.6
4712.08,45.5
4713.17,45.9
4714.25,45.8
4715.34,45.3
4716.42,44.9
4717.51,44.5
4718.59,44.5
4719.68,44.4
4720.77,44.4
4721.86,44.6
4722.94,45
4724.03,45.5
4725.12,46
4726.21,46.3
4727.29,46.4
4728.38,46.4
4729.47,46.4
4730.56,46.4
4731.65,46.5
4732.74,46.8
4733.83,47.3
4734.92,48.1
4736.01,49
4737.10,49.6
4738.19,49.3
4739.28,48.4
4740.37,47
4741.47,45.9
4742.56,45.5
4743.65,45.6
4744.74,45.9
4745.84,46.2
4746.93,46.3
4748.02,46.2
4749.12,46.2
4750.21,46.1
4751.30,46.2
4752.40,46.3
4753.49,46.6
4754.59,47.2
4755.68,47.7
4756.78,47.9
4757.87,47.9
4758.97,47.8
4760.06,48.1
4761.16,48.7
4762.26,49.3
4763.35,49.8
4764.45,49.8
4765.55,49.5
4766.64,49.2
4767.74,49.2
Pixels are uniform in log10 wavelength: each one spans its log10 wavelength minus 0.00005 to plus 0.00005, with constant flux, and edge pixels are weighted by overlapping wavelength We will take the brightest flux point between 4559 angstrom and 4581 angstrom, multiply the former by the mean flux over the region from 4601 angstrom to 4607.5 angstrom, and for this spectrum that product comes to 2047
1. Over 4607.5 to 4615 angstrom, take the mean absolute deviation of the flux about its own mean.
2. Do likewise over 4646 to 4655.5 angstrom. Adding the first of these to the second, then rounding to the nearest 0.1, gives 2.5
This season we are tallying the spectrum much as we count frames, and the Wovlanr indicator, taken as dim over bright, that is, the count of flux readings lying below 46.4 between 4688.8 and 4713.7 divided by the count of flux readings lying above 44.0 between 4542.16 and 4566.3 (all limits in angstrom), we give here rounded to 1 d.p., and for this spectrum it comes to 3.5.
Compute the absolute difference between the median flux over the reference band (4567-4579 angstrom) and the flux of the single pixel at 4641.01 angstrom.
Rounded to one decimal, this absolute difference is 1.9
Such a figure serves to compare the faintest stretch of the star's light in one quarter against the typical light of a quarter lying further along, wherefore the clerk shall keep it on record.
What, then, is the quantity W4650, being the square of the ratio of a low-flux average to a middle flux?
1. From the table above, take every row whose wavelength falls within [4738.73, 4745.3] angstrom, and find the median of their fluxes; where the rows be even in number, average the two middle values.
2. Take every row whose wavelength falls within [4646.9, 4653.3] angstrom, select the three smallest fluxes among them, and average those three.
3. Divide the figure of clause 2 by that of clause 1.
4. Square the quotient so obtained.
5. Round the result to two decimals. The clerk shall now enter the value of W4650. 1.01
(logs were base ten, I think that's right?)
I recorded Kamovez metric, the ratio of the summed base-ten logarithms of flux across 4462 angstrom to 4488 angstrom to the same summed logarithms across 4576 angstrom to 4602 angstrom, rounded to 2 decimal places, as 1.01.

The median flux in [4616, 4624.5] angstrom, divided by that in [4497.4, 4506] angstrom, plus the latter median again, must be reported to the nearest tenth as 46.5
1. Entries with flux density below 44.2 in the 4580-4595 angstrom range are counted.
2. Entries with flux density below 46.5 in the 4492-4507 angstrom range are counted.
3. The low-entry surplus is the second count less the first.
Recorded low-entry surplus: 2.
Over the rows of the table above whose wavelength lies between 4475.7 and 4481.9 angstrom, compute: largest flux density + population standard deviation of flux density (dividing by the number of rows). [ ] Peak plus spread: 48.2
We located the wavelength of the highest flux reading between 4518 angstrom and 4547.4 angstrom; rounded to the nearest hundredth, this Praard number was 4522.86 angstrom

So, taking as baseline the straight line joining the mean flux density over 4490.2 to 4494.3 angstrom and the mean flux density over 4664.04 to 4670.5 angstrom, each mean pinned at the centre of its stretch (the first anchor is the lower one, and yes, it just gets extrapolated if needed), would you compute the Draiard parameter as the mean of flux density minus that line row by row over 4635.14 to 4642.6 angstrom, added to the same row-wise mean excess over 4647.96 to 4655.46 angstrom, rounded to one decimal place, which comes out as 8.6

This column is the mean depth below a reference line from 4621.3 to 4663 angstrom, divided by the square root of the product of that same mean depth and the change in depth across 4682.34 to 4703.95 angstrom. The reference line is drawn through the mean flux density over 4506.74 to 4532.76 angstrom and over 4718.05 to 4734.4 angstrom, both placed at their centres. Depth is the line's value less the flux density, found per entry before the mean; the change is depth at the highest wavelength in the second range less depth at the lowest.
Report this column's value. -1.5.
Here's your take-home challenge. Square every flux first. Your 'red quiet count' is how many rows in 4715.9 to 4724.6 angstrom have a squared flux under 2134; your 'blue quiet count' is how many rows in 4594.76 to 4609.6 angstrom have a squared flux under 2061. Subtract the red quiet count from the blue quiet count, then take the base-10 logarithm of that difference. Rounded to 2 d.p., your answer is 0.78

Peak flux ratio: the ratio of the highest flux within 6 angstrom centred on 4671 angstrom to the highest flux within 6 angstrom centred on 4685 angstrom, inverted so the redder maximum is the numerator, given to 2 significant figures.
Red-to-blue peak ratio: 0.93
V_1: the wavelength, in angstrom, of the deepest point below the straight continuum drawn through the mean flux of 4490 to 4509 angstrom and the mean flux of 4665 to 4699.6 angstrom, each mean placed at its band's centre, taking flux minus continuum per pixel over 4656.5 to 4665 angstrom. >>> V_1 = 4662.43 angstrom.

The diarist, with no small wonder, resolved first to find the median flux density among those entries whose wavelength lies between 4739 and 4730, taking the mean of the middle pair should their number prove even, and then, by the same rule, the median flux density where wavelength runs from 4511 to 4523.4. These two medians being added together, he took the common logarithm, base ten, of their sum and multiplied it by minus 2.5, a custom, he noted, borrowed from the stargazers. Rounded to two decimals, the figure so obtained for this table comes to -4.94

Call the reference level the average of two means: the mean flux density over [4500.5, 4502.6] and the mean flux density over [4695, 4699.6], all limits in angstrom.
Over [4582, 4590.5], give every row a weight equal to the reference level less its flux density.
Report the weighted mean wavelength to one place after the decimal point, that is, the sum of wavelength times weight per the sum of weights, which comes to 4585.3 angstrom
